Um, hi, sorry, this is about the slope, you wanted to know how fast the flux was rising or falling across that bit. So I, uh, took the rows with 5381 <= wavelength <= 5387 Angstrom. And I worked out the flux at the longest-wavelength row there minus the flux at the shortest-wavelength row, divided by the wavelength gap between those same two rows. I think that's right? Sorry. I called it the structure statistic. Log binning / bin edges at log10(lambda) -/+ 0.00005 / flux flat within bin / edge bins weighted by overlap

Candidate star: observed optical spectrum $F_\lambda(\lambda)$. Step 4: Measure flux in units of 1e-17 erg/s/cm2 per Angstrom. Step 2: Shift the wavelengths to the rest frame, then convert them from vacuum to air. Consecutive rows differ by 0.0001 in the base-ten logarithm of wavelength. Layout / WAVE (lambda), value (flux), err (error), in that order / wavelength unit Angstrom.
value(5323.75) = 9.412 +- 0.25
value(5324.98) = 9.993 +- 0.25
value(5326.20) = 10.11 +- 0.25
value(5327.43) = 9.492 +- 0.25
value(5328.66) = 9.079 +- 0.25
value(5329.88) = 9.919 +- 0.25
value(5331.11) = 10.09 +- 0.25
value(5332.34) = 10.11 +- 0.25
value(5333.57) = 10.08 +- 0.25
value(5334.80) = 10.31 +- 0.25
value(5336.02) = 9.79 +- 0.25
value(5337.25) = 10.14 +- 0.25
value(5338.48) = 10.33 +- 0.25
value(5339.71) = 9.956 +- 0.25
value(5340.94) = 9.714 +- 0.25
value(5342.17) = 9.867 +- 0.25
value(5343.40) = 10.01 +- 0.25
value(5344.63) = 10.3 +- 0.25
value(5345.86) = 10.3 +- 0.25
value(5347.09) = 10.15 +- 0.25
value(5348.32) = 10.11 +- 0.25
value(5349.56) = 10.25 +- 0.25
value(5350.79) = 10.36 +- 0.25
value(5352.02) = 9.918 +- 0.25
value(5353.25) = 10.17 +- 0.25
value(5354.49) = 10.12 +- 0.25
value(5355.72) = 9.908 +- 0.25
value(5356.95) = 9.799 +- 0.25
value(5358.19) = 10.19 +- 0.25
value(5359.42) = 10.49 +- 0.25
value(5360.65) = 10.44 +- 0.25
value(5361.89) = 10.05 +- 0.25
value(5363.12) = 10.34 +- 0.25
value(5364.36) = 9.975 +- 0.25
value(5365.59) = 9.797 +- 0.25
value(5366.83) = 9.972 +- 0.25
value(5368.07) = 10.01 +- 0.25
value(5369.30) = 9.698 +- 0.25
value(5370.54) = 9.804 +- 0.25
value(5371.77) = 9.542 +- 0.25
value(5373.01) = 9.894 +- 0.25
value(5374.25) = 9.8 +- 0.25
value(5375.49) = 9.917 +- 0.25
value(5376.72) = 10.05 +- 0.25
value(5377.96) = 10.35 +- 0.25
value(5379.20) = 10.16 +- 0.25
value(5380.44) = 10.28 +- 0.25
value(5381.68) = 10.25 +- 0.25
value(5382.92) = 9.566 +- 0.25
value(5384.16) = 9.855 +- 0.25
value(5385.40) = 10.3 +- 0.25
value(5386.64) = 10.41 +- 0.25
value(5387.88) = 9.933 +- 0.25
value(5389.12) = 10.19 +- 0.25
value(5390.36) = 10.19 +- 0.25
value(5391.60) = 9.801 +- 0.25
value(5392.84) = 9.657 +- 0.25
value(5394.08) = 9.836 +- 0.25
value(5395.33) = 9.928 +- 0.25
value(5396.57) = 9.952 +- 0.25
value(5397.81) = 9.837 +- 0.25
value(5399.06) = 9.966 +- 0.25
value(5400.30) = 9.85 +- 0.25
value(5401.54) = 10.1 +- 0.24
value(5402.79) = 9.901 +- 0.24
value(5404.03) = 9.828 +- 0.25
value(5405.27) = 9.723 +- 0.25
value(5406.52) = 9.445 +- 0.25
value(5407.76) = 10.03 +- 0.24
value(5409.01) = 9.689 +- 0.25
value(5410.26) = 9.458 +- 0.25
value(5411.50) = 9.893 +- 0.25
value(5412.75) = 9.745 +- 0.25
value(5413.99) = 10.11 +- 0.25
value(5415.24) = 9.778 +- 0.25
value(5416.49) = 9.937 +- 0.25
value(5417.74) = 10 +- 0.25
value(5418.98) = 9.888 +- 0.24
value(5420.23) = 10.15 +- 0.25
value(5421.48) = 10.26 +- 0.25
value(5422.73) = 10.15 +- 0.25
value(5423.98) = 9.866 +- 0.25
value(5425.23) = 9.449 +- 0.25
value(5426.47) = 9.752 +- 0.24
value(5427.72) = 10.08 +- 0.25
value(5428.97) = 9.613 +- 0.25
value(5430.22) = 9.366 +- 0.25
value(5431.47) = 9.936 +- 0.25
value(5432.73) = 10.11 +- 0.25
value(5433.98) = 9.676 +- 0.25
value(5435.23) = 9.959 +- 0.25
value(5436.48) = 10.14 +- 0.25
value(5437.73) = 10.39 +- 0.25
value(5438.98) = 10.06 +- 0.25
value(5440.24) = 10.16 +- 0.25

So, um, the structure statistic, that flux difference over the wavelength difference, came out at 0.03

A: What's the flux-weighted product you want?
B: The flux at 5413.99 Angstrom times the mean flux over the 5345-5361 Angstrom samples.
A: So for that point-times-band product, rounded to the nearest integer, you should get 103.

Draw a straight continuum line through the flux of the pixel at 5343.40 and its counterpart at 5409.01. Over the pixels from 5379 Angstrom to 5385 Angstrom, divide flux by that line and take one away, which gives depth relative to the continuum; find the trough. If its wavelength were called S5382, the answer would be 5382.92 Angstrom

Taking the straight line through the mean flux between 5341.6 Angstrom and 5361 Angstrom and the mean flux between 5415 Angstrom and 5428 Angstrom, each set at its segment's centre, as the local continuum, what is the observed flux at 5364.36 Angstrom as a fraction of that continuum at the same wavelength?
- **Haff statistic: 0.99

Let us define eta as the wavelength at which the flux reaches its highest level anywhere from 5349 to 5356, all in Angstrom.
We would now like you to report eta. 5350.79 Angstrom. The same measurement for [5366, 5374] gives 5368.07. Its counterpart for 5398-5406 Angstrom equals 5401.54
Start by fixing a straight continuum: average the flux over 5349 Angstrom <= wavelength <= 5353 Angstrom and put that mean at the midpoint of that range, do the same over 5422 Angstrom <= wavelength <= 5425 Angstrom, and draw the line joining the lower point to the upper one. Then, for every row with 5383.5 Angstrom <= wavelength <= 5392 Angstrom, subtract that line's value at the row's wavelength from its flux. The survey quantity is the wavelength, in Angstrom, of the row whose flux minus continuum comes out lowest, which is 5391.60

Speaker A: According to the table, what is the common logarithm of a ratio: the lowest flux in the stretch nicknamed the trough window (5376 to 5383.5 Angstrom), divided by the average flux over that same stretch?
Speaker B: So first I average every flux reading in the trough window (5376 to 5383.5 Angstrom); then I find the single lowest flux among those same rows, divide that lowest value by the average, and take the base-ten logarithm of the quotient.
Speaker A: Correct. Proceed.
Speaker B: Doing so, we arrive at -0.024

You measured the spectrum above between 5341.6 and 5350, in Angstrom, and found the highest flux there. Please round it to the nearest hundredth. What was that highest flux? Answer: 10.30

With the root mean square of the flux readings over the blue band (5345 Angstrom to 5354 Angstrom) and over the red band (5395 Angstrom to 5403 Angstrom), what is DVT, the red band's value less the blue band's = -0.25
